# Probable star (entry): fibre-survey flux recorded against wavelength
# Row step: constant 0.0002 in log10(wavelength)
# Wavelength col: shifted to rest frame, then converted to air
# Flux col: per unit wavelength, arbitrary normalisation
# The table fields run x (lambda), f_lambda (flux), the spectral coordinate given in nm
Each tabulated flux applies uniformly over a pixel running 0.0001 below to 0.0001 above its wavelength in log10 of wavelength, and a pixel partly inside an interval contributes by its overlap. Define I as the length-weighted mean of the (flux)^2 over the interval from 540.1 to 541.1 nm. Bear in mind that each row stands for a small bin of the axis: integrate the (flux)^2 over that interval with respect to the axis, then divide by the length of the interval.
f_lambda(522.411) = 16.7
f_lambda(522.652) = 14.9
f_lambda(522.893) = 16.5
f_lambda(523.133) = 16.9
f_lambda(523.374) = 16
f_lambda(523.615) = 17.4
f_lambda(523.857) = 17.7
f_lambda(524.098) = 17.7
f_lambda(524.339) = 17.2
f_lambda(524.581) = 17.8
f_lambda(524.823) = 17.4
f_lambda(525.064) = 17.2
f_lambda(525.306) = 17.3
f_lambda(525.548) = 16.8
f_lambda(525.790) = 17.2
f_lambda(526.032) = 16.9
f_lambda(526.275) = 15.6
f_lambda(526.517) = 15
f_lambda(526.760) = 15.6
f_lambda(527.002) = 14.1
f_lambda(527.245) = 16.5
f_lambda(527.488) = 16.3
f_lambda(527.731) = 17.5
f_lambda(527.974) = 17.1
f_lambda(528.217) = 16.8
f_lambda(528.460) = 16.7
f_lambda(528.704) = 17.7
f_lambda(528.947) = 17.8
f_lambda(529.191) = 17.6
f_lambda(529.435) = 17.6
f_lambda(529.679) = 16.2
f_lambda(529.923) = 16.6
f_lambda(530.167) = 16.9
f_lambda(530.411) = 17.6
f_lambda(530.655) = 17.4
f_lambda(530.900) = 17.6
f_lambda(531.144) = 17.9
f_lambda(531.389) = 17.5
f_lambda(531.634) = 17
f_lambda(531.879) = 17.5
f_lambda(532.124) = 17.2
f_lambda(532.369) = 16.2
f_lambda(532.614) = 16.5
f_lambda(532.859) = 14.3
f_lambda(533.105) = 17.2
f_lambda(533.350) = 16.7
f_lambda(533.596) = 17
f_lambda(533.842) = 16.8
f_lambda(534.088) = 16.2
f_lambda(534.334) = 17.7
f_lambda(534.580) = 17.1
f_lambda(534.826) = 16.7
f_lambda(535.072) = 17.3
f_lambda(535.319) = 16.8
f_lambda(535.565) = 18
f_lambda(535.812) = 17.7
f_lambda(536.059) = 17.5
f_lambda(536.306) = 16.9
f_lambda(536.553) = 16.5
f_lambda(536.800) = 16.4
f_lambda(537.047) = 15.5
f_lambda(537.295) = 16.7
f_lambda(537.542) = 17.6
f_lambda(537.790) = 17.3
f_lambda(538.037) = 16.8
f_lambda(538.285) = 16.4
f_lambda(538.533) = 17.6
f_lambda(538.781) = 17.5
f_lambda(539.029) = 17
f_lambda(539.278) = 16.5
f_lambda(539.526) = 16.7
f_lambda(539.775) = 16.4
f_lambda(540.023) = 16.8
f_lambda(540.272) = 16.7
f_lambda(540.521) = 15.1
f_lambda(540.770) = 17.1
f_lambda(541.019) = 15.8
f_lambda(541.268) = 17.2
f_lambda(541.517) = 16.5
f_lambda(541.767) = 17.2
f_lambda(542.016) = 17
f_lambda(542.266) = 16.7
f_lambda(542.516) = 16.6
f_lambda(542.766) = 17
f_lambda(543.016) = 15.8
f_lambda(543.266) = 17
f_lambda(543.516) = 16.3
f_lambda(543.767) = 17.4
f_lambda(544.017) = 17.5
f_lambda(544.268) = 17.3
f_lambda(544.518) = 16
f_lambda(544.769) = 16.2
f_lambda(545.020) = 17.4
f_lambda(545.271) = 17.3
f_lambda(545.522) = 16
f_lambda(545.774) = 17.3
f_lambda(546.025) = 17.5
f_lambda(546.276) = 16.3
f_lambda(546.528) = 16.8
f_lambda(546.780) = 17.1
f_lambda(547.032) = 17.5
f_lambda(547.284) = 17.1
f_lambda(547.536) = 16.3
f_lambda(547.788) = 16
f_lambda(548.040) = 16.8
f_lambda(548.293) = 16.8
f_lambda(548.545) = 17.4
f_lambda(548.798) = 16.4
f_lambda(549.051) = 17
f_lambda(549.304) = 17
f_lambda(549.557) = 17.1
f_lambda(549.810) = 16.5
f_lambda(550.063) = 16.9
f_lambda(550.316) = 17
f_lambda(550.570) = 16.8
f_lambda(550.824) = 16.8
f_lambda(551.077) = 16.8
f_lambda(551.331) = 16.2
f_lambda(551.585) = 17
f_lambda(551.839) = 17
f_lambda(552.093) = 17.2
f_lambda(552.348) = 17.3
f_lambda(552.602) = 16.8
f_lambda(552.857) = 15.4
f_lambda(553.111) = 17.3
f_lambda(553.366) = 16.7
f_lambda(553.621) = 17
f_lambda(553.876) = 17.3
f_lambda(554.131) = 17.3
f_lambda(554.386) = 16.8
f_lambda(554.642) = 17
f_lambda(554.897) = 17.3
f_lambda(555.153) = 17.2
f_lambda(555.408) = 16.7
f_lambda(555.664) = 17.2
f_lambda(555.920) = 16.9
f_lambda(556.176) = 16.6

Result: 264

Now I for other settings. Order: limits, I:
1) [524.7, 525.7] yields 295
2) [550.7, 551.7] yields 279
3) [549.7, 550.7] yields 282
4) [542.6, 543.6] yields 274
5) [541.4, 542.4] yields 284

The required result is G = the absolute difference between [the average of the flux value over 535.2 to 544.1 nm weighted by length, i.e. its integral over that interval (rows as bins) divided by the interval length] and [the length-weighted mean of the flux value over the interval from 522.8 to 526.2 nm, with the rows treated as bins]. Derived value 0.312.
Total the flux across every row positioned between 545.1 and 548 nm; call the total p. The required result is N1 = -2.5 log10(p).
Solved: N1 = -5.67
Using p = 185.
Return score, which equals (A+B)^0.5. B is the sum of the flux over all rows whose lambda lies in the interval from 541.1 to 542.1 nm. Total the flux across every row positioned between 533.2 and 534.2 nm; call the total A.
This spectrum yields 11.6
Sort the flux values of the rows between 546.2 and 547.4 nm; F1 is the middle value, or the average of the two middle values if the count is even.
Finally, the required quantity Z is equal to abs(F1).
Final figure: 17.1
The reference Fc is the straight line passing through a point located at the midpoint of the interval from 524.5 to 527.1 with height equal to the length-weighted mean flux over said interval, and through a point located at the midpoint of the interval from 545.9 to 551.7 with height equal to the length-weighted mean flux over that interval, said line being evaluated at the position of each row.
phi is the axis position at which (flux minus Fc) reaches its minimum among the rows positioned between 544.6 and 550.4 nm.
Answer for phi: 547.788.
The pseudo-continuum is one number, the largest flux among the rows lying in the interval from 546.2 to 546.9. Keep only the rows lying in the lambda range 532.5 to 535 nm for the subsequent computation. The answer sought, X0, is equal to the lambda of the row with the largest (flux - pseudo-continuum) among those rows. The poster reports 534.334 nm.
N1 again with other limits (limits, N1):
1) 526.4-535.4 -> -6.98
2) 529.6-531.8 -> -5.47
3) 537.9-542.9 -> -6.31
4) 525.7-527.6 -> -5.26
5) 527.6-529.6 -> -5.36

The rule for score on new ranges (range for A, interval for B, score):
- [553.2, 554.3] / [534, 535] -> 11.7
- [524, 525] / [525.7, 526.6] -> 11.6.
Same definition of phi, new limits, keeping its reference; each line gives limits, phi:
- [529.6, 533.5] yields 532.859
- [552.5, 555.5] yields 552.857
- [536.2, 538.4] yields 537.047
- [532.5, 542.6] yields 532.859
